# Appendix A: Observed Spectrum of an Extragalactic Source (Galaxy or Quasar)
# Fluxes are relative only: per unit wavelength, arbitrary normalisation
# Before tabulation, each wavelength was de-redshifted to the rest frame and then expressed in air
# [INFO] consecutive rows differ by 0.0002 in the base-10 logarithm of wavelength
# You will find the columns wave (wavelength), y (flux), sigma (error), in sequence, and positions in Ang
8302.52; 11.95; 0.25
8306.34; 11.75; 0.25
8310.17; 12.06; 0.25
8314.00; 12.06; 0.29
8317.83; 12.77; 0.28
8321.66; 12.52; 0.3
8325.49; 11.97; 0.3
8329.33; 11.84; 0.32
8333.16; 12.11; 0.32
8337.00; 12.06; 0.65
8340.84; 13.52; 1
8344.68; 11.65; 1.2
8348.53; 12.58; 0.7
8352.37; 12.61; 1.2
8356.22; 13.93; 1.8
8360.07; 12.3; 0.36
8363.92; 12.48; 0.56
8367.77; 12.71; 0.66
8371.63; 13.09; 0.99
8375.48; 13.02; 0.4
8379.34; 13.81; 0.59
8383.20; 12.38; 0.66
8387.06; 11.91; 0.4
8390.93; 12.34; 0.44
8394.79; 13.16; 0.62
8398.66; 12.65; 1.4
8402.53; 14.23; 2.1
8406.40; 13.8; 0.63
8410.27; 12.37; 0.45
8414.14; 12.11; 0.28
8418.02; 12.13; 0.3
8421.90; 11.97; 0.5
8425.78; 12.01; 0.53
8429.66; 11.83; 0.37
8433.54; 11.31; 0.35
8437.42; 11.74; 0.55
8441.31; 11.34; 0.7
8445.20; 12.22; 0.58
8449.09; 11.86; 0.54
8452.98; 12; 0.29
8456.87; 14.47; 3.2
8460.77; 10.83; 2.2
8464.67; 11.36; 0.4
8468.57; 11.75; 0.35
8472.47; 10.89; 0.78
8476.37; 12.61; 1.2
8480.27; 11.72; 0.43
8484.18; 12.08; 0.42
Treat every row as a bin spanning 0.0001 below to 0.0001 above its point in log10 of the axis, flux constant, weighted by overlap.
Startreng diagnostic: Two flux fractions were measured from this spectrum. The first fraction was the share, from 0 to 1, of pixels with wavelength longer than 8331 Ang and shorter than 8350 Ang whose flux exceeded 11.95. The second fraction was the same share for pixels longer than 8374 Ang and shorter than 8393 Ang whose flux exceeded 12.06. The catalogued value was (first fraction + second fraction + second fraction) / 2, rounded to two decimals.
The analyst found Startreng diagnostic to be 1.20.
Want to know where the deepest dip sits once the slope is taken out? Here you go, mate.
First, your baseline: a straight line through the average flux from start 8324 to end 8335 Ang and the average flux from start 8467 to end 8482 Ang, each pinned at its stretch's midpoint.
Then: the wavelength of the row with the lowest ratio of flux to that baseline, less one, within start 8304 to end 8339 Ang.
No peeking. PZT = 8306.34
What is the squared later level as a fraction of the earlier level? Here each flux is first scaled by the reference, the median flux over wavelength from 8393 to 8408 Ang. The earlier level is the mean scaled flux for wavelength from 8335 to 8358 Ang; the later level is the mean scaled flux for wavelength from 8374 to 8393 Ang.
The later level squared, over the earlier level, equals 0.94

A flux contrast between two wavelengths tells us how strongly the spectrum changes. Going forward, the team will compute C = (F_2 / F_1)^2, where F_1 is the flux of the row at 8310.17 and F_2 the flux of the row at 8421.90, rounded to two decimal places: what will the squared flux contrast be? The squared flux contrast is 0.99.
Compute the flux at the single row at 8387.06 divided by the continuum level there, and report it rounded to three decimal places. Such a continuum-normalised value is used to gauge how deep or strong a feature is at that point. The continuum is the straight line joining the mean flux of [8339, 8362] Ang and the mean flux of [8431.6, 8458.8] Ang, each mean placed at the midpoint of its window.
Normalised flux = 0.951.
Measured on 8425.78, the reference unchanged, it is 0.979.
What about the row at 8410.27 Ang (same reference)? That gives 1.000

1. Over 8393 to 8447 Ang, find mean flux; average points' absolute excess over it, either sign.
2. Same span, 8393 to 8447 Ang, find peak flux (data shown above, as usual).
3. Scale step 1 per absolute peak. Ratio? 0.045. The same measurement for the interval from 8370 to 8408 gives 0.041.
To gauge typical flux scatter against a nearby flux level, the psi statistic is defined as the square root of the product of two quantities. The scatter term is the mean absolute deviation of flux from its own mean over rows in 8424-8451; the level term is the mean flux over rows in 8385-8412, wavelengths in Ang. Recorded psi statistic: 1.8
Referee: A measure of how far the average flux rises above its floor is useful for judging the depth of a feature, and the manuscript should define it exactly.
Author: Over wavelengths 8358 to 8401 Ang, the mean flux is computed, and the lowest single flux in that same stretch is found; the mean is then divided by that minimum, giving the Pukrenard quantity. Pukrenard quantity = 1.07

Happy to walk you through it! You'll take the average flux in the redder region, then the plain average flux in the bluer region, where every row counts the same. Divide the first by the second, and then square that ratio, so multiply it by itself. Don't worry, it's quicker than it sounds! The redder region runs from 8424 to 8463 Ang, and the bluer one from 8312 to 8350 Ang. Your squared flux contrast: 0.944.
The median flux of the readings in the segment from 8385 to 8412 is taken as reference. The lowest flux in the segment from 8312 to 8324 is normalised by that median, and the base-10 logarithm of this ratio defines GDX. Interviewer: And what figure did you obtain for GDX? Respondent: -0.021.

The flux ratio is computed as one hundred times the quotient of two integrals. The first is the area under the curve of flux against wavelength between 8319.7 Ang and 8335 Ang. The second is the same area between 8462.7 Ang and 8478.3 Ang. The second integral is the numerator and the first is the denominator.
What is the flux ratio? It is 98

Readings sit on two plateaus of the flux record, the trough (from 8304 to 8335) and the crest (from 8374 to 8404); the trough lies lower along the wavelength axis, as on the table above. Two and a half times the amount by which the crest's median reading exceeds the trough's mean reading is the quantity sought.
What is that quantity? 1.8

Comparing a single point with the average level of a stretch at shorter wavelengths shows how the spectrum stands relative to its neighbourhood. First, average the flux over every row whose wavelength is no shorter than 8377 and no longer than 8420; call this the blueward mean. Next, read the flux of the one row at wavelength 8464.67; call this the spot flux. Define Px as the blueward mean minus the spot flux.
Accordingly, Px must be 1.45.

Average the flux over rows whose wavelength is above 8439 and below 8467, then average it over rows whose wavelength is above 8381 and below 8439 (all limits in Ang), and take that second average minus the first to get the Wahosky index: 0.4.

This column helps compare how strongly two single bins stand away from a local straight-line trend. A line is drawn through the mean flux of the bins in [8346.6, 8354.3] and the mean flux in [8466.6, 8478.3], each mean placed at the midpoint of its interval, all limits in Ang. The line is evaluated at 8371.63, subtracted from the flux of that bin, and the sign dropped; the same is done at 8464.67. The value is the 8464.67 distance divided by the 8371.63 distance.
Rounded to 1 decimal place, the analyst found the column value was 0.7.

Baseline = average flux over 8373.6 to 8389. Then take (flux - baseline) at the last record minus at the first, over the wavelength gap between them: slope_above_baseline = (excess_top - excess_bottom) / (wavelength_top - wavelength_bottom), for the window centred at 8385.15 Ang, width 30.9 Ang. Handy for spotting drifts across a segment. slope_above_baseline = -0.016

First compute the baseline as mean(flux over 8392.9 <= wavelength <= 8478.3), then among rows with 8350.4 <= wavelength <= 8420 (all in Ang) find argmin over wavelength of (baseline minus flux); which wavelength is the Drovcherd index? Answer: 8402.53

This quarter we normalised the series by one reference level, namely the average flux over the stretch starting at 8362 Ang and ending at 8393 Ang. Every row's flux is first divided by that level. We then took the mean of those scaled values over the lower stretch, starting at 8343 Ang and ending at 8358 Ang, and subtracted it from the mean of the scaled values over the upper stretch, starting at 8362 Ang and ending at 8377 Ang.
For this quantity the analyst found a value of 0.01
